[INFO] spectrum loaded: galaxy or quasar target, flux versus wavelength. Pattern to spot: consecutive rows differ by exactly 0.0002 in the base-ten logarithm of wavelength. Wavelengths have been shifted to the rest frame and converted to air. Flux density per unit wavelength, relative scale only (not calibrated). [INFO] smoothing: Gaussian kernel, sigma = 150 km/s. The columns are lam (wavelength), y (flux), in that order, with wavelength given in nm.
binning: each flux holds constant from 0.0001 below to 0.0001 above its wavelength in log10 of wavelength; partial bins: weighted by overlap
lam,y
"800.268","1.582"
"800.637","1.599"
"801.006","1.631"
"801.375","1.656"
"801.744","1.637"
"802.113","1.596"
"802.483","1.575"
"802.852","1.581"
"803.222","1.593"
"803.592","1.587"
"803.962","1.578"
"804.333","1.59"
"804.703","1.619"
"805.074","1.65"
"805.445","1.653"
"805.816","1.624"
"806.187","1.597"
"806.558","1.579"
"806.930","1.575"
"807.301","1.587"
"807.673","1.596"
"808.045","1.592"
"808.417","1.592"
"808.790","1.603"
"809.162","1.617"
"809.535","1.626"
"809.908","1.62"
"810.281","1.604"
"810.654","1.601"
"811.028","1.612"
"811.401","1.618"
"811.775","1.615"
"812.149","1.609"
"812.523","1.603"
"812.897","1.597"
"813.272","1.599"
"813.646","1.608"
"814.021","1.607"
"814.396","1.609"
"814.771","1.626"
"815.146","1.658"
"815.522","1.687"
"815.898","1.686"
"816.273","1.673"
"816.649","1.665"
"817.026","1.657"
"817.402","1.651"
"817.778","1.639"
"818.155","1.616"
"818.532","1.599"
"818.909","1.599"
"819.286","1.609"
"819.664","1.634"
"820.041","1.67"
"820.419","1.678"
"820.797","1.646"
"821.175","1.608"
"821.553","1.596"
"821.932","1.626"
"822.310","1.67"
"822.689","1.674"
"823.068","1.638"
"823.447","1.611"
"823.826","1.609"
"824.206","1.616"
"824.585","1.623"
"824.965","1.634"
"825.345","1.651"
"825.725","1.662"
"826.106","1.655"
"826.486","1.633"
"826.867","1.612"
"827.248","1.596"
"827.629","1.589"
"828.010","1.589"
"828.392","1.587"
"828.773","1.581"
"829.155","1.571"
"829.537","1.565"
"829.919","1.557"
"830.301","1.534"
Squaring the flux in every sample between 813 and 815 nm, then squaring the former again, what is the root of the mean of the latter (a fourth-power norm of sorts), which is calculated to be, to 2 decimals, 2.59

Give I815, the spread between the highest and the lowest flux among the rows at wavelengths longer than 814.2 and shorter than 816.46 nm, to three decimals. 0.078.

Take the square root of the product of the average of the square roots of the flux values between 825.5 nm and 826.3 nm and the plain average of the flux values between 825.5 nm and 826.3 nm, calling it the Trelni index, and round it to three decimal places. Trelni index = 1.461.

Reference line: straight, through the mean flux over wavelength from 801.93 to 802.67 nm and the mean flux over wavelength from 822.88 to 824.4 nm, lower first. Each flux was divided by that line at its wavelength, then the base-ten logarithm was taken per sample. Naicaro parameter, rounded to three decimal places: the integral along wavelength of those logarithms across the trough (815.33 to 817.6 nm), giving 0.037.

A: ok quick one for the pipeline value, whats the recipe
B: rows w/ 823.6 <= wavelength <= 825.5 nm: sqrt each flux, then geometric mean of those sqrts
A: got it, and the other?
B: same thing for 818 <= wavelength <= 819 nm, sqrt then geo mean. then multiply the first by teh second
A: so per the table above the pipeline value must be 1.62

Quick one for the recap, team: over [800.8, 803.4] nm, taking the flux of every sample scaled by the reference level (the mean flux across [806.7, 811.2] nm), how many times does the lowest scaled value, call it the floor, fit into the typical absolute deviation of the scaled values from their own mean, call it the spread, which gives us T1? 0.017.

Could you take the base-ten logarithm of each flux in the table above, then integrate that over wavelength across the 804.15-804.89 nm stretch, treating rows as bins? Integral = 0.152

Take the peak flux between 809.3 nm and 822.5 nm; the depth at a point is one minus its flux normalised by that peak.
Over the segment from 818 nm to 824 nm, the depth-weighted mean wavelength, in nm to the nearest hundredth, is 820.82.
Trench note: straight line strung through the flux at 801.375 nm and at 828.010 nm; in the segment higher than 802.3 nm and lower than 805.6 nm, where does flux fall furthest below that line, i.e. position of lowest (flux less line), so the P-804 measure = 802.483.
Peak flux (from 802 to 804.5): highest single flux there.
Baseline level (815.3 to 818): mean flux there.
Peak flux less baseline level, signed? -0.07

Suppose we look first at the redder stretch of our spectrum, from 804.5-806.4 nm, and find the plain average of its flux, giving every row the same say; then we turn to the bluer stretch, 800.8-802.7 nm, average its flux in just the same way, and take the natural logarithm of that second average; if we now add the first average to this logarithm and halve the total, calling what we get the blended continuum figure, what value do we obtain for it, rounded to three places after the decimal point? 1.055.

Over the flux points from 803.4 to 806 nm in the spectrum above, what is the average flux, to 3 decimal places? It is 1.614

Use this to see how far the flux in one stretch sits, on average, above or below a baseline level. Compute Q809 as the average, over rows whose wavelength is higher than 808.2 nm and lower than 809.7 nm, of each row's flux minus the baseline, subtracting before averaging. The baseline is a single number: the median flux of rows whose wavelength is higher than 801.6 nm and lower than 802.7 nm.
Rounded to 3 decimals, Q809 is 0.013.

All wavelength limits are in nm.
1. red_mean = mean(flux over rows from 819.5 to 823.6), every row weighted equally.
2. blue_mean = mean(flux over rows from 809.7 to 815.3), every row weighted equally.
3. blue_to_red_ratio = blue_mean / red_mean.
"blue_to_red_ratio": 0.98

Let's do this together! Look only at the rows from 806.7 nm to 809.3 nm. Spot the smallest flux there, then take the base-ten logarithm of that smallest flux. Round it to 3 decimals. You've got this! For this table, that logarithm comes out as 0.197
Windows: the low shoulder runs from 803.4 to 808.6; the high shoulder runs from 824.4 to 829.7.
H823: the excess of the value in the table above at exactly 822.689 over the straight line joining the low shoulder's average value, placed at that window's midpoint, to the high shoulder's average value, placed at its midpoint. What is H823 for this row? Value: 0.065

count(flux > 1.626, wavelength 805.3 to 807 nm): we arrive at 1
